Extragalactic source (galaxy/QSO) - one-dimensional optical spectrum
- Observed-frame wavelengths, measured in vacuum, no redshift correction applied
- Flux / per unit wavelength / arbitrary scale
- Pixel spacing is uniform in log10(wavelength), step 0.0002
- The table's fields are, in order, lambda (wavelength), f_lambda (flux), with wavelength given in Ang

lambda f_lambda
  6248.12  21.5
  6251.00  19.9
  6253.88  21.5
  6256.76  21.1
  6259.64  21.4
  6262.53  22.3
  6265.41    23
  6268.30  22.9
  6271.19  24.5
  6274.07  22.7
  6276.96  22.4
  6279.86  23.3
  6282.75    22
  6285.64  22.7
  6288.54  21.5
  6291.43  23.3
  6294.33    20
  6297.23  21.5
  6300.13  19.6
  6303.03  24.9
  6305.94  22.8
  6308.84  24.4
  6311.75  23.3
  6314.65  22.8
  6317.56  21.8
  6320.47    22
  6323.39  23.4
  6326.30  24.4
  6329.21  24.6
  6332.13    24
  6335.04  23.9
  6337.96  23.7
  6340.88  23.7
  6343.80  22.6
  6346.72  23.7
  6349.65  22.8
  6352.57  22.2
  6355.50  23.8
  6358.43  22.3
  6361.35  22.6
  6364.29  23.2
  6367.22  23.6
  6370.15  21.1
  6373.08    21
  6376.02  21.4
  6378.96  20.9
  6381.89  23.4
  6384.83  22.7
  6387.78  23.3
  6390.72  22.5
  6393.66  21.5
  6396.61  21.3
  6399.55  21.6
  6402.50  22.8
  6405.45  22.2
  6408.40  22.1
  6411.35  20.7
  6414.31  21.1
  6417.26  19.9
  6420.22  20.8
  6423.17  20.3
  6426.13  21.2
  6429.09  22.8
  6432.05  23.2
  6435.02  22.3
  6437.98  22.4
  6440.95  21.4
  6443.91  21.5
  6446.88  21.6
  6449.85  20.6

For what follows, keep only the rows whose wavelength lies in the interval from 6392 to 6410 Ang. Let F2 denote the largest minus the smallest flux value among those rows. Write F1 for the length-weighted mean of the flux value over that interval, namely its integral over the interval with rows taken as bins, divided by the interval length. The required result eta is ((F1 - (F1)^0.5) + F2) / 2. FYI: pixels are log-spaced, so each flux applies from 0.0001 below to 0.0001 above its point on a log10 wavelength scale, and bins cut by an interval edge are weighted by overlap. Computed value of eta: 9.37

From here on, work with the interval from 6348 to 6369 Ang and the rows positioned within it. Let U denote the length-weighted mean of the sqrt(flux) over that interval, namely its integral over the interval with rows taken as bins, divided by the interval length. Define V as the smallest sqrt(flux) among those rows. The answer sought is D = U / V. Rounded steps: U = 4.78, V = 4.71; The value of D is 1.02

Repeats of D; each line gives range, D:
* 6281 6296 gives 1.05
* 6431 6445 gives 1.02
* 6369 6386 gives 1.02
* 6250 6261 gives 1.03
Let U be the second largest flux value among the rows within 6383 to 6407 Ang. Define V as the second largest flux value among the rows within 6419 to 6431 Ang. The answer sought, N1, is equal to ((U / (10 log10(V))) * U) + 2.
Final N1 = 41.2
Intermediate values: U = 22.8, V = 21.2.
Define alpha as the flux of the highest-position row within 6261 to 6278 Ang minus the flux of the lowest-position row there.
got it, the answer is 0.1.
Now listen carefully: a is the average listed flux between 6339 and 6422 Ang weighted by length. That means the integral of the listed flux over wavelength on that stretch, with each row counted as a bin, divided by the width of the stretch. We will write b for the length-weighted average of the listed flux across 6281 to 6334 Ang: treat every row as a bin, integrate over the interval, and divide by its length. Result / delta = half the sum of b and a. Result 22.5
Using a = 22.2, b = 22.7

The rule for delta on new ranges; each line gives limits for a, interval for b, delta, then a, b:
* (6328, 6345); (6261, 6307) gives 23.1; 23.8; 22.5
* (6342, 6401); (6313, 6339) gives 22.9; 22.4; 23.4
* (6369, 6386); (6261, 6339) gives 22.3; 21.8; 22.9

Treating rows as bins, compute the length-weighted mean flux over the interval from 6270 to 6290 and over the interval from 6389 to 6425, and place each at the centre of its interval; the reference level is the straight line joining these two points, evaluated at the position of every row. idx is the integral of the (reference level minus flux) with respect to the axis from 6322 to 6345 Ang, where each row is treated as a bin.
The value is -38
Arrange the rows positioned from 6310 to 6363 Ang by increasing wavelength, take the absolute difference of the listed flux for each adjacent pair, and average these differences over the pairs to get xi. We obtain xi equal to 0.72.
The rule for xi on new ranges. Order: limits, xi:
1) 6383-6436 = 0.76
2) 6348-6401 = 0.86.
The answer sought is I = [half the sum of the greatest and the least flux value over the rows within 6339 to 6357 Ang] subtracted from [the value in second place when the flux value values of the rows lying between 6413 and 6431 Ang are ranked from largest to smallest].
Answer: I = -1.8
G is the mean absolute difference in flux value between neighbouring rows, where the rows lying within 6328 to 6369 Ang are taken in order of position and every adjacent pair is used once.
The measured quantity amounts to 0.69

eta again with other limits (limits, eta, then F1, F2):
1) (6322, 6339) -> 10.16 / 24.0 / 1.2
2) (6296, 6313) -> 11.64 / 22.8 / 5.3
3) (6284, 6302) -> 10.29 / 21.5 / 3.7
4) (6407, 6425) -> 9.23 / 20.8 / 2.2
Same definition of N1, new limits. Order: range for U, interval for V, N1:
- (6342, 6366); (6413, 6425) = 44.6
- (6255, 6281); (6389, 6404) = 42.1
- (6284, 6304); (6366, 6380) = 42.8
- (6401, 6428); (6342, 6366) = 37.8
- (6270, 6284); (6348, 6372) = 41.5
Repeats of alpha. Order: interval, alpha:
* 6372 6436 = 1.3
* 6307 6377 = -3.0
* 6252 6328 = 2.9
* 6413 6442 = 0.3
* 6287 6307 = 1.3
